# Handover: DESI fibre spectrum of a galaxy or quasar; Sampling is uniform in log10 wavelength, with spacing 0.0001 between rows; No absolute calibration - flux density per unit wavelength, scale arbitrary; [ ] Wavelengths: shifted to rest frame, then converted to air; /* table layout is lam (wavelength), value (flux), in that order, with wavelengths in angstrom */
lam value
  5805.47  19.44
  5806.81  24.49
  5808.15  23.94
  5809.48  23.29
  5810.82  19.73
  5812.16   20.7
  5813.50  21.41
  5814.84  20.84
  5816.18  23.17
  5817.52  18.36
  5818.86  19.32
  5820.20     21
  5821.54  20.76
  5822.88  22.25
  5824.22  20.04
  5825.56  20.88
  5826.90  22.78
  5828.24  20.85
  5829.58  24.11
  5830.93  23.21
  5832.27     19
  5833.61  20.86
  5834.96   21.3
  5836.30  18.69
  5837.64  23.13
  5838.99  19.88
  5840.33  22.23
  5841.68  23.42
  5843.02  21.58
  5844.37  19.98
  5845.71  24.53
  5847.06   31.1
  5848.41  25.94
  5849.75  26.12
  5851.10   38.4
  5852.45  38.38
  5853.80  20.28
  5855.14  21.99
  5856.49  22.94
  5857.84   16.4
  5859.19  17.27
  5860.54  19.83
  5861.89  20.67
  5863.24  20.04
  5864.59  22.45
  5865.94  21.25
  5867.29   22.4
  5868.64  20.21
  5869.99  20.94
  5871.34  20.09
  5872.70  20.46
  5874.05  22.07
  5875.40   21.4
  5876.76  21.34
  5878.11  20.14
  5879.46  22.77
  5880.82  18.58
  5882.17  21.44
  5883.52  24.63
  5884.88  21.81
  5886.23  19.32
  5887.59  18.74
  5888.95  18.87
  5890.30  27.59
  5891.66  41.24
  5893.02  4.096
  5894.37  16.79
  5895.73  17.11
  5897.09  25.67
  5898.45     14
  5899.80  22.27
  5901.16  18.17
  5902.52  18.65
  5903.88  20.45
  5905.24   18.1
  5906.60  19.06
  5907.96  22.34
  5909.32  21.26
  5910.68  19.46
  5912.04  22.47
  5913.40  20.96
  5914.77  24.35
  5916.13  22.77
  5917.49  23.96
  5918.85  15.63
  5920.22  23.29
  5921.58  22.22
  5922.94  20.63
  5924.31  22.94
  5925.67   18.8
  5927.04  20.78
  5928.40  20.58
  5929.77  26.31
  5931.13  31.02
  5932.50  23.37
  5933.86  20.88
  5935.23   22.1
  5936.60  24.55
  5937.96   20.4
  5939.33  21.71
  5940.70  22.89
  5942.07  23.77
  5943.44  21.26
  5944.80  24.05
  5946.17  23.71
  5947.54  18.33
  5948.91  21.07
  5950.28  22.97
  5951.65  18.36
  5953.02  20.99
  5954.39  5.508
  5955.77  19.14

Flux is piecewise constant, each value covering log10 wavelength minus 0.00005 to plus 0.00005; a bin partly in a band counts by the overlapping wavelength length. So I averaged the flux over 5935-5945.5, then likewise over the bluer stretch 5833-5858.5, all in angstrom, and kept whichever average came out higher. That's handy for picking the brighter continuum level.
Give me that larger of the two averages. 24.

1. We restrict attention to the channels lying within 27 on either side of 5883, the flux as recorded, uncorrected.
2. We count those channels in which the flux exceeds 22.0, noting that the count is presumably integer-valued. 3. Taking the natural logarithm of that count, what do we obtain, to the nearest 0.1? 2.4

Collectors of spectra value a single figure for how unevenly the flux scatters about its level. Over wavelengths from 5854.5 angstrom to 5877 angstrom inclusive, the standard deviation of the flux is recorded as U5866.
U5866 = 1.7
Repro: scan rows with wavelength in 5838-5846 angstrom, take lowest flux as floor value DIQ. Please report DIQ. 19.88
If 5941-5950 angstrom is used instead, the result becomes 18.33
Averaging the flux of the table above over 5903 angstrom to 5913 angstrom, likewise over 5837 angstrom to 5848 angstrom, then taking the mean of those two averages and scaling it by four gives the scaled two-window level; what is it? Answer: 87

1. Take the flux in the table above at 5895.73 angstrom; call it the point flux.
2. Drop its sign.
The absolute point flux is 17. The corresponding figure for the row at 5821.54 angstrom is 21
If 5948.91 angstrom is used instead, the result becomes 21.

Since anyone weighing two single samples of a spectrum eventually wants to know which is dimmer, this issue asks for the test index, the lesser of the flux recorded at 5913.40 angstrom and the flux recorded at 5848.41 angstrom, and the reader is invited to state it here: 21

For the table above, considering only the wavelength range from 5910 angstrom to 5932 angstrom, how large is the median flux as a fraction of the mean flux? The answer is 1.00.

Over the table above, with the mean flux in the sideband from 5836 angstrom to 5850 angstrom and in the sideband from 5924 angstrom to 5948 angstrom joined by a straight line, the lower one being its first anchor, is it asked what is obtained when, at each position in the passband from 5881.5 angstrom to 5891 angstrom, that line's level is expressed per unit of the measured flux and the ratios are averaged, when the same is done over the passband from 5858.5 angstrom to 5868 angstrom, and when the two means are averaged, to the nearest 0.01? 1.11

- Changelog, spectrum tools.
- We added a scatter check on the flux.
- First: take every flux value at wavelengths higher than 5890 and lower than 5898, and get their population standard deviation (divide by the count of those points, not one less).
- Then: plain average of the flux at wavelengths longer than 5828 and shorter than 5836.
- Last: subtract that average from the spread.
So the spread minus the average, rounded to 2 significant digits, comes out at -10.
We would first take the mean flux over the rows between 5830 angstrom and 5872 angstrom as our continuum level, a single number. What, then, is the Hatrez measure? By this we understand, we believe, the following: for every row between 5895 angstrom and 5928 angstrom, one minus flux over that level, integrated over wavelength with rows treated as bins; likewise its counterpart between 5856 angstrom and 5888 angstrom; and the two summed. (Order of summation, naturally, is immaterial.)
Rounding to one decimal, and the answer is 5.9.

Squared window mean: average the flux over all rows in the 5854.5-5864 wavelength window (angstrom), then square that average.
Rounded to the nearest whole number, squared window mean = 395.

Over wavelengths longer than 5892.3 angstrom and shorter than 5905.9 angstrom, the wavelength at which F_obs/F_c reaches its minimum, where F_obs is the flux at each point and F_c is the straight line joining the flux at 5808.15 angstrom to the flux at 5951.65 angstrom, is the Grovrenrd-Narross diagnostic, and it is 5893.02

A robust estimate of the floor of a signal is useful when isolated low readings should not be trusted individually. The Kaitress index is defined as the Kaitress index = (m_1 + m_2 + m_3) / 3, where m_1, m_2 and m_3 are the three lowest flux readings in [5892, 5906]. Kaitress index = 11.6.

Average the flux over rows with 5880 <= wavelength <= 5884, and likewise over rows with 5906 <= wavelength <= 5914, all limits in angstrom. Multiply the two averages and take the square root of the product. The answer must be 21.2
